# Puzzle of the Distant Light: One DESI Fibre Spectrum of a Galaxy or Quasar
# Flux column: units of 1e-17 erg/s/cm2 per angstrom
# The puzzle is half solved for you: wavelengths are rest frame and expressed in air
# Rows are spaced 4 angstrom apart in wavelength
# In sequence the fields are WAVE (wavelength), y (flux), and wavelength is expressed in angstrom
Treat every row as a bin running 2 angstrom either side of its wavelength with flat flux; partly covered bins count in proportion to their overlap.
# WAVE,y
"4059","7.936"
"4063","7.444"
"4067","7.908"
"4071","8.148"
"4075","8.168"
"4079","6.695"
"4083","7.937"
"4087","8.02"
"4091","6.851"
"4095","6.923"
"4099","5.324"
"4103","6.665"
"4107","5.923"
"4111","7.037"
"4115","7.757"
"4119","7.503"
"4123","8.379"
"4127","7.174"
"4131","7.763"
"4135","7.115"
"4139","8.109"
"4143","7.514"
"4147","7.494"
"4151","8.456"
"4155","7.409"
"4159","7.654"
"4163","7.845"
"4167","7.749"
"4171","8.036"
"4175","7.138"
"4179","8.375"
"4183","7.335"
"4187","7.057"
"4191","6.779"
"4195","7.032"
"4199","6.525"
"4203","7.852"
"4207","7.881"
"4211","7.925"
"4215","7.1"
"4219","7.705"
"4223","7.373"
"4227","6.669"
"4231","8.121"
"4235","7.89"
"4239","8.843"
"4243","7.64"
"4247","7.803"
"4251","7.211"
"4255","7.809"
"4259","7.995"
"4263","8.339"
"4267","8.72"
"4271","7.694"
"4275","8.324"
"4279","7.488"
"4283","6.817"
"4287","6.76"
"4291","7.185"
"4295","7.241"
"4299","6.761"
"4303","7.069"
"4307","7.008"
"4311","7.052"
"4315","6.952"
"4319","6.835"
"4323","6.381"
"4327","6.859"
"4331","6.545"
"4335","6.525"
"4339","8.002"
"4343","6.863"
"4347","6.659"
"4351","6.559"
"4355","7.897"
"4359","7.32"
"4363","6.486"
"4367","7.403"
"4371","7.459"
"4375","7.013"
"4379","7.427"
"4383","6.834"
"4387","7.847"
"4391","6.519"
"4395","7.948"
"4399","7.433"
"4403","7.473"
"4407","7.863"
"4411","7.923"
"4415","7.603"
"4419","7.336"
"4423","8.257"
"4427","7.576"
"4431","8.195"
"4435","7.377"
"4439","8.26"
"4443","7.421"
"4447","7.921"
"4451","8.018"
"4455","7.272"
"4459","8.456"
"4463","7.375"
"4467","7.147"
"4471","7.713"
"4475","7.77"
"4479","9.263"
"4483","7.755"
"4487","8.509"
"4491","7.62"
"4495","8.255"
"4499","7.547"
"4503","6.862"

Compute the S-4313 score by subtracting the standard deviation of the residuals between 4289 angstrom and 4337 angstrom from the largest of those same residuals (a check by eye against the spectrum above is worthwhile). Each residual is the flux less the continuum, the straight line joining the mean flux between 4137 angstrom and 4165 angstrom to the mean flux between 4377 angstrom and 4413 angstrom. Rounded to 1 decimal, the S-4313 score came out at -0.6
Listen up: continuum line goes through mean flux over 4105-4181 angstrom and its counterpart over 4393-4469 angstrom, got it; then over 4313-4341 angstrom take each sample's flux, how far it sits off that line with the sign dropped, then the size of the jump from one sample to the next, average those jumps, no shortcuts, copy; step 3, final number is 0.373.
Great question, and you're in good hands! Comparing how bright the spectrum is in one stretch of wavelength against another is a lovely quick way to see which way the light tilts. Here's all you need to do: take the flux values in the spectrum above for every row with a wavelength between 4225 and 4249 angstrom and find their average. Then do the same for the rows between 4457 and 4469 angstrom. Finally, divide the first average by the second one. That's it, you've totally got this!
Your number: 1.02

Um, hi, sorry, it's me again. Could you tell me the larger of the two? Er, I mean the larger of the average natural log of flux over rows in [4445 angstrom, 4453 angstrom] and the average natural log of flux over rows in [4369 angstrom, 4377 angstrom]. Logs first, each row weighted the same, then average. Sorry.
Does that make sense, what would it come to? 2.08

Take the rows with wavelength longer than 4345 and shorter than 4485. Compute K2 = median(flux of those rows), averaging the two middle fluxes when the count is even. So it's 7.5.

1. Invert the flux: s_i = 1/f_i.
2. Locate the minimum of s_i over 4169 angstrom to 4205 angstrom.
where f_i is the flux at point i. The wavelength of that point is 4179 angstrom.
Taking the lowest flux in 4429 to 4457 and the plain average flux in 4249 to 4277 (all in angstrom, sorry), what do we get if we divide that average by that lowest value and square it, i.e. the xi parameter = 1.21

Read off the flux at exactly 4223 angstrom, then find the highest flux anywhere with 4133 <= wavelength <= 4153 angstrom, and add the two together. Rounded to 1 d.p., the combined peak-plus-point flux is 15.8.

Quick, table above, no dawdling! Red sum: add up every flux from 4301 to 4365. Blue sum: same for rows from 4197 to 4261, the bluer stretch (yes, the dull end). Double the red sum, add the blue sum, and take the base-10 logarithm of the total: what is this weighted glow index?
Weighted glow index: 2.54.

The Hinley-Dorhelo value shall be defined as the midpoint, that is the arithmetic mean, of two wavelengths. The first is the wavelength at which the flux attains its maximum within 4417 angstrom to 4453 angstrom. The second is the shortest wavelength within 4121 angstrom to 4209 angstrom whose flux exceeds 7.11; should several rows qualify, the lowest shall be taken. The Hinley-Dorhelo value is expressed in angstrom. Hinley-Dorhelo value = 4281 angstrom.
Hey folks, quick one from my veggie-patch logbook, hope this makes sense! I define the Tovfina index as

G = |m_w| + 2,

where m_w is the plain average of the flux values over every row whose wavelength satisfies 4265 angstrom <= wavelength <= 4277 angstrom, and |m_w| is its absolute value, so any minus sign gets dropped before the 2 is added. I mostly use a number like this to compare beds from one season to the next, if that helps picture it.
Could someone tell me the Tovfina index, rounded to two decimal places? 10.25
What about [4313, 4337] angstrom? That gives 8.68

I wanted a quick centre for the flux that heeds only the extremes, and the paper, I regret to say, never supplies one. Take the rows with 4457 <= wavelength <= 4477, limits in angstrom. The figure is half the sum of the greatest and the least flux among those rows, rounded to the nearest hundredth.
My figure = 7.80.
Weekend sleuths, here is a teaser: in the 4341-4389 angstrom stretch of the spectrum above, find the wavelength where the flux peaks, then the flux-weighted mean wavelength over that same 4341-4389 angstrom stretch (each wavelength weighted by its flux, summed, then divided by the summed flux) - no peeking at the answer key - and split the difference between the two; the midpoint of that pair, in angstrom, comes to 4360.2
